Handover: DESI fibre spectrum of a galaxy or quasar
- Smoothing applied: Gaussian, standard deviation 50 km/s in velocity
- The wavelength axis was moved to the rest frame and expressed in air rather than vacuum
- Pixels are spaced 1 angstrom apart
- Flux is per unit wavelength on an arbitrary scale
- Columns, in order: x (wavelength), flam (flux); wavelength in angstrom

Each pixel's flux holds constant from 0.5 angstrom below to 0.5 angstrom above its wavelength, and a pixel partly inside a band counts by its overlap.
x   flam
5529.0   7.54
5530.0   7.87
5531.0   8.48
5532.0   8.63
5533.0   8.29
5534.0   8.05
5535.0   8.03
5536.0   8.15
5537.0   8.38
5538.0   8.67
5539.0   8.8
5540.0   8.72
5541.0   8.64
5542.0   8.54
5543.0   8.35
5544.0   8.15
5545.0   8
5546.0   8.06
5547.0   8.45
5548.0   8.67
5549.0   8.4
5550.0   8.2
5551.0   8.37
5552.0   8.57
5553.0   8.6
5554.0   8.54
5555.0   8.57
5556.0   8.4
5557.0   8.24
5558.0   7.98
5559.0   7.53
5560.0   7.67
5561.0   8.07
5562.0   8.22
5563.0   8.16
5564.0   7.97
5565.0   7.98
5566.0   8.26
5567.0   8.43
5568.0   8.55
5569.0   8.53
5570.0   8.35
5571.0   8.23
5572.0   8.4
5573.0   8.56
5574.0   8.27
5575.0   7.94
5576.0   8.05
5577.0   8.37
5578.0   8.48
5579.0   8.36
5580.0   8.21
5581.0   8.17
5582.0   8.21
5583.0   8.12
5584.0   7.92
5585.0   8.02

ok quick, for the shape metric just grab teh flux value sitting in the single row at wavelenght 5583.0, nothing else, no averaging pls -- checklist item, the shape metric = 8.12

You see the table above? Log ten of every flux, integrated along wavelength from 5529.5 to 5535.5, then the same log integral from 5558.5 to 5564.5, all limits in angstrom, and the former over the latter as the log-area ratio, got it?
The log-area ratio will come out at 1.017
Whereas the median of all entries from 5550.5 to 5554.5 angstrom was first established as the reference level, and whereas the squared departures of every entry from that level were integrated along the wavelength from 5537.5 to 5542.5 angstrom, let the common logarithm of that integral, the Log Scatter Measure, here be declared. -1.0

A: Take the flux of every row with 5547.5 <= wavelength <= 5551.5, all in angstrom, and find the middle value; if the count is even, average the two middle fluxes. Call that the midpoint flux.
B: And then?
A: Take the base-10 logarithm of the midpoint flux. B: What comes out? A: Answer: 0.924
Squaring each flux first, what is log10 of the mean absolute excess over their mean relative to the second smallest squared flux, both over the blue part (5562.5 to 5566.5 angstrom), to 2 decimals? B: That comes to -1.52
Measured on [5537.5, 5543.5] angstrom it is -1.56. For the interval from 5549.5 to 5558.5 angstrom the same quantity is -1.38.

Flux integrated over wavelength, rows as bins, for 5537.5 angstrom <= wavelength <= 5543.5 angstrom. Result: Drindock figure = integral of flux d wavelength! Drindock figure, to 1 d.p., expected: 51.7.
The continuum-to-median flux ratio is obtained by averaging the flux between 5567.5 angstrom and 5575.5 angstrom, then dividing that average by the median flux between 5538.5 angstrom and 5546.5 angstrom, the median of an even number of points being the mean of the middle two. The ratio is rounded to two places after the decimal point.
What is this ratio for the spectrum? 0.99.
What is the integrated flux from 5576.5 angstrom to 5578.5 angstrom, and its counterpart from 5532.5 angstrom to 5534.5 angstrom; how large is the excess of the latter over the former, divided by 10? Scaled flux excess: -0.05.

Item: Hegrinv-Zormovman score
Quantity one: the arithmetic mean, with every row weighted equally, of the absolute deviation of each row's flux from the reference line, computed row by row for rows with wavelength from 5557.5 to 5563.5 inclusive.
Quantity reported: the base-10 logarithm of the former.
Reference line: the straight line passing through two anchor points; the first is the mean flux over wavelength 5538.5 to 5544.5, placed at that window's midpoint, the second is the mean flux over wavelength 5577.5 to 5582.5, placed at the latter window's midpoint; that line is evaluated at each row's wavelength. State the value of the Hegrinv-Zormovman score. -0.33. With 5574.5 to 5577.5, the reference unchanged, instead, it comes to -0.63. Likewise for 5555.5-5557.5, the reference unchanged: -0.93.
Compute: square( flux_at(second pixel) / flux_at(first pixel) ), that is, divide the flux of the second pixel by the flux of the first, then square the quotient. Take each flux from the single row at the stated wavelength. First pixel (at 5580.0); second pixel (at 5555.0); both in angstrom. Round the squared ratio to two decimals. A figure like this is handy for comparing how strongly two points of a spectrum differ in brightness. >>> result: 1.09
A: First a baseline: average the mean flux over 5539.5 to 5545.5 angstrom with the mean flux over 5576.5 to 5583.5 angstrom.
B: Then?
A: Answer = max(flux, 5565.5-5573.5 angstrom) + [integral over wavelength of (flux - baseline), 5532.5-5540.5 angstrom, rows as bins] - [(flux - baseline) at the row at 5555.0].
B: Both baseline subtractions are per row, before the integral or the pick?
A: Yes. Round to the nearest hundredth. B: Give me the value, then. 8.72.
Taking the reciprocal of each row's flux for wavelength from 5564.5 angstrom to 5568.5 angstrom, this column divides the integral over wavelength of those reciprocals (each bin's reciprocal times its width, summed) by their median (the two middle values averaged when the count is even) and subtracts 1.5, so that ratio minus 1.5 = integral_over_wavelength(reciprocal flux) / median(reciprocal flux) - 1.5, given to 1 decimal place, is 2.5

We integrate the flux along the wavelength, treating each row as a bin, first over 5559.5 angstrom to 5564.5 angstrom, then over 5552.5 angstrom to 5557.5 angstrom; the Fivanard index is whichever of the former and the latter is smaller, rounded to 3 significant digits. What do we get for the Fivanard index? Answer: 40.1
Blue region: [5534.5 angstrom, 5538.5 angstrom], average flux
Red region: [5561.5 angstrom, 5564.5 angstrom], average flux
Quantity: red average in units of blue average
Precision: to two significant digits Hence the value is 0.98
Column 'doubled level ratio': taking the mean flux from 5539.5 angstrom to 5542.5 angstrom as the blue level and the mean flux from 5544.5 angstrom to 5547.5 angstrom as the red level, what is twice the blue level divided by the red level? 2.11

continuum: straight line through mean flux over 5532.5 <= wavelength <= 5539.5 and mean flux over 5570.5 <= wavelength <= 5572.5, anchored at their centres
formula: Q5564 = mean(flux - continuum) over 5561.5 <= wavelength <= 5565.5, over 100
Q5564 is -0.0024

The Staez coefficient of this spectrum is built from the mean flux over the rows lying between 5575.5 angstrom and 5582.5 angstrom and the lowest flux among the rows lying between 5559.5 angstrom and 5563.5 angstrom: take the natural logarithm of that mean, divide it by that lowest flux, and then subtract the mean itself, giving -8.0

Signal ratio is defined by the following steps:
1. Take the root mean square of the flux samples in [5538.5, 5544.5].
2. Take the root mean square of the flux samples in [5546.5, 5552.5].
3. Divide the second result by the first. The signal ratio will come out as 0.99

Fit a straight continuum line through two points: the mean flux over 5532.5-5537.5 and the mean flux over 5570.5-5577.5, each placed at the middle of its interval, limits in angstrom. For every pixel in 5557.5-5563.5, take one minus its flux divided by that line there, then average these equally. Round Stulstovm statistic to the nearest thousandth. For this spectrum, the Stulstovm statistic 0.036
